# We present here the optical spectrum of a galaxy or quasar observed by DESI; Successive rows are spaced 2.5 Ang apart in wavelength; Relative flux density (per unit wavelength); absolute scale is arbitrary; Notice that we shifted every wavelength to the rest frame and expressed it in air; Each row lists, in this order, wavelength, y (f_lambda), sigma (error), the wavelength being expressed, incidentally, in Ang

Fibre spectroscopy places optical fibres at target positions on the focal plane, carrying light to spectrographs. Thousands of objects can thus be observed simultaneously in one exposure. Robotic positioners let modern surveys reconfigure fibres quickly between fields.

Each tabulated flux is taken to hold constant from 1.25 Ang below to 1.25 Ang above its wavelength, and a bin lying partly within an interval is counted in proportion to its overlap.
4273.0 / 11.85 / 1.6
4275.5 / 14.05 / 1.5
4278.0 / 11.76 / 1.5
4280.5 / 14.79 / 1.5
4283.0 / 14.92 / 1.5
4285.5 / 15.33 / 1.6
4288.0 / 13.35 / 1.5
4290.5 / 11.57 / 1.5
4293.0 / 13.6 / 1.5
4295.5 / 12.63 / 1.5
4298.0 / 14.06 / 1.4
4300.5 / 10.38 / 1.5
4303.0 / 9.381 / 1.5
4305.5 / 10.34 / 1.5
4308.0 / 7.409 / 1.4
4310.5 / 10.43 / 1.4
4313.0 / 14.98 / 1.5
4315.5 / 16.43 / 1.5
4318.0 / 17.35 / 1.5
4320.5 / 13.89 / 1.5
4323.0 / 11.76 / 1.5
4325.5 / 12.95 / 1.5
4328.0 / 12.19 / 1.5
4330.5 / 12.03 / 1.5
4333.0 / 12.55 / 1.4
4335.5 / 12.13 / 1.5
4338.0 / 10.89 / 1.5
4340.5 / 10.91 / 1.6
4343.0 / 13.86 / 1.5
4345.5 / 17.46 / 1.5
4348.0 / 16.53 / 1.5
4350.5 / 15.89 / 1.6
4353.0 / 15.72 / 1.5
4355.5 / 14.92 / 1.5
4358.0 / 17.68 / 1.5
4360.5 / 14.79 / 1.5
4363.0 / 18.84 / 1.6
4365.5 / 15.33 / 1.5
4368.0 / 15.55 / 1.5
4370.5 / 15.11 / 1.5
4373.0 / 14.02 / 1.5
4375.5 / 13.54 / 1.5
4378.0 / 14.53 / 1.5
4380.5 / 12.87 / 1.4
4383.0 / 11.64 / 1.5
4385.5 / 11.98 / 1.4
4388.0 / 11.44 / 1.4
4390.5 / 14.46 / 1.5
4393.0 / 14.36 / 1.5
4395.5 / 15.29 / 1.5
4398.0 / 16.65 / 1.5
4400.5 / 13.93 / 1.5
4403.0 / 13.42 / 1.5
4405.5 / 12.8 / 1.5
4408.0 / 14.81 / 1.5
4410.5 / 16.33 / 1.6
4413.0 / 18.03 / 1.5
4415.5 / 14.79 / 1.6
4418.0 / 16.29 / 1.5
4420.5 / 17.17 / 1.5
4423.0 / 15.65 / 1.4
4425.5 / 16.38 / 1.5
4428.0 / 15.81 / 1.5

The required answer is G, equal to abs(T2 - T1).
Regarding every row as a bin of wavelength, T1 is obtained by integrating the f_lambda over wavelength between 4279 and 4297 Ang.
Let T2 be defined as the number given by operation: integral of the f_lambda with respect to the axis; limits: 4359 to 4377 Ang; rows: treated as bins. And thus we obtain 29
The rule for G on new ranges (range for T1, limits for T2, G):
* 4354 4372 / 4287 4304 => 81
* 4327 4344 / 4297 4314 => 20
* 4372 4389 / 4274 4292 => 27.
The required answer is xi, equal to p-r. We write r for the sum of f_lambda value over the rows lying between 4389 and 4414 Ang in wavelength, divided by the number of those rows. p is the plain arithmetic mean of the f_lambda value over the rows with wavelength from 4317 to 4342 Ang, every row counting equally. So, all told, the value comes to -2.3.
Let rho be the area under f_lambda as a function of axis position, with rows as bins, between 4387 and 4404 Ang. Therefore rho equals 243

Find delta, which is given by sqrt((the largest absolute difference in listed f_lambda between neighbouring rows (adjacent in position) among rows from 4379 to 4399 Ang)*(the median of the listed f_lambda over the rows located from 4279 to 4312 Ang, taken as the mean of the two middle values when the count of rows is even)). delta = 6.18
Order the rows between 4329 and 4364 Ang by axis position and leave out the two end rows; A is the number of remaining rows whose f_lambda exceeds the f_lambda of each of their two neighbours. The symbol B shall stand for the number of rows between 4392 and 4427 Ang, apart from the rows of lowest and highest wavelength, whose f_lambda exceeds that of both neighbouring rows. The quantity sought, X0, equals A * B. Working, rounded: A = 3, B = 3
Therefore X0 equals 9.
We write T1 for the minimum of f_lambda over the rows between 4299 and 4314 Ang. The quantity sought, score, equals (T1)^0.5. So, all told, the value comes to 2.72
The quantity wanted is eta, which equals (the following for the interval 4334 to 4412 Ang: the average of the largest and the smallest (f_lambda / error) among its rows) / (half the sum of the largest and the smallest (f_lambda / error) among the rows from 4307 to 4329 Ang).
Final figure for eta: 1.1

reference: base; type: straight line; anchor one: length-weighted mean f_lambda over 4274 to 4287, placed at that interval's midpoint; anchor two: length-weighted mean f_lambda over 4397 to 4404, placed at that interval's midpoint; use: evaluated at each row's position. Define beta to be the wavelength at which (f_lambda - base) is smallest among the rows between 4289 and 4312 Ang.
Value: 4308.0 Ang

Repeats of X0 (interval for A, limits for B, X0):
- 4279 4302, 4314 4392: 27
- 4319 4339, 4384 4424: 8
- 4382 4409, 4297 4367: 21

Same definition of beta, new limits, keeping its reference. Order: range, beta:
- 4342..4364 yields 4343.0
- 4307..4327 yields 4308.0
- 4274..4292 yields 4290.5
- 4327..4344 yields 4338.0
